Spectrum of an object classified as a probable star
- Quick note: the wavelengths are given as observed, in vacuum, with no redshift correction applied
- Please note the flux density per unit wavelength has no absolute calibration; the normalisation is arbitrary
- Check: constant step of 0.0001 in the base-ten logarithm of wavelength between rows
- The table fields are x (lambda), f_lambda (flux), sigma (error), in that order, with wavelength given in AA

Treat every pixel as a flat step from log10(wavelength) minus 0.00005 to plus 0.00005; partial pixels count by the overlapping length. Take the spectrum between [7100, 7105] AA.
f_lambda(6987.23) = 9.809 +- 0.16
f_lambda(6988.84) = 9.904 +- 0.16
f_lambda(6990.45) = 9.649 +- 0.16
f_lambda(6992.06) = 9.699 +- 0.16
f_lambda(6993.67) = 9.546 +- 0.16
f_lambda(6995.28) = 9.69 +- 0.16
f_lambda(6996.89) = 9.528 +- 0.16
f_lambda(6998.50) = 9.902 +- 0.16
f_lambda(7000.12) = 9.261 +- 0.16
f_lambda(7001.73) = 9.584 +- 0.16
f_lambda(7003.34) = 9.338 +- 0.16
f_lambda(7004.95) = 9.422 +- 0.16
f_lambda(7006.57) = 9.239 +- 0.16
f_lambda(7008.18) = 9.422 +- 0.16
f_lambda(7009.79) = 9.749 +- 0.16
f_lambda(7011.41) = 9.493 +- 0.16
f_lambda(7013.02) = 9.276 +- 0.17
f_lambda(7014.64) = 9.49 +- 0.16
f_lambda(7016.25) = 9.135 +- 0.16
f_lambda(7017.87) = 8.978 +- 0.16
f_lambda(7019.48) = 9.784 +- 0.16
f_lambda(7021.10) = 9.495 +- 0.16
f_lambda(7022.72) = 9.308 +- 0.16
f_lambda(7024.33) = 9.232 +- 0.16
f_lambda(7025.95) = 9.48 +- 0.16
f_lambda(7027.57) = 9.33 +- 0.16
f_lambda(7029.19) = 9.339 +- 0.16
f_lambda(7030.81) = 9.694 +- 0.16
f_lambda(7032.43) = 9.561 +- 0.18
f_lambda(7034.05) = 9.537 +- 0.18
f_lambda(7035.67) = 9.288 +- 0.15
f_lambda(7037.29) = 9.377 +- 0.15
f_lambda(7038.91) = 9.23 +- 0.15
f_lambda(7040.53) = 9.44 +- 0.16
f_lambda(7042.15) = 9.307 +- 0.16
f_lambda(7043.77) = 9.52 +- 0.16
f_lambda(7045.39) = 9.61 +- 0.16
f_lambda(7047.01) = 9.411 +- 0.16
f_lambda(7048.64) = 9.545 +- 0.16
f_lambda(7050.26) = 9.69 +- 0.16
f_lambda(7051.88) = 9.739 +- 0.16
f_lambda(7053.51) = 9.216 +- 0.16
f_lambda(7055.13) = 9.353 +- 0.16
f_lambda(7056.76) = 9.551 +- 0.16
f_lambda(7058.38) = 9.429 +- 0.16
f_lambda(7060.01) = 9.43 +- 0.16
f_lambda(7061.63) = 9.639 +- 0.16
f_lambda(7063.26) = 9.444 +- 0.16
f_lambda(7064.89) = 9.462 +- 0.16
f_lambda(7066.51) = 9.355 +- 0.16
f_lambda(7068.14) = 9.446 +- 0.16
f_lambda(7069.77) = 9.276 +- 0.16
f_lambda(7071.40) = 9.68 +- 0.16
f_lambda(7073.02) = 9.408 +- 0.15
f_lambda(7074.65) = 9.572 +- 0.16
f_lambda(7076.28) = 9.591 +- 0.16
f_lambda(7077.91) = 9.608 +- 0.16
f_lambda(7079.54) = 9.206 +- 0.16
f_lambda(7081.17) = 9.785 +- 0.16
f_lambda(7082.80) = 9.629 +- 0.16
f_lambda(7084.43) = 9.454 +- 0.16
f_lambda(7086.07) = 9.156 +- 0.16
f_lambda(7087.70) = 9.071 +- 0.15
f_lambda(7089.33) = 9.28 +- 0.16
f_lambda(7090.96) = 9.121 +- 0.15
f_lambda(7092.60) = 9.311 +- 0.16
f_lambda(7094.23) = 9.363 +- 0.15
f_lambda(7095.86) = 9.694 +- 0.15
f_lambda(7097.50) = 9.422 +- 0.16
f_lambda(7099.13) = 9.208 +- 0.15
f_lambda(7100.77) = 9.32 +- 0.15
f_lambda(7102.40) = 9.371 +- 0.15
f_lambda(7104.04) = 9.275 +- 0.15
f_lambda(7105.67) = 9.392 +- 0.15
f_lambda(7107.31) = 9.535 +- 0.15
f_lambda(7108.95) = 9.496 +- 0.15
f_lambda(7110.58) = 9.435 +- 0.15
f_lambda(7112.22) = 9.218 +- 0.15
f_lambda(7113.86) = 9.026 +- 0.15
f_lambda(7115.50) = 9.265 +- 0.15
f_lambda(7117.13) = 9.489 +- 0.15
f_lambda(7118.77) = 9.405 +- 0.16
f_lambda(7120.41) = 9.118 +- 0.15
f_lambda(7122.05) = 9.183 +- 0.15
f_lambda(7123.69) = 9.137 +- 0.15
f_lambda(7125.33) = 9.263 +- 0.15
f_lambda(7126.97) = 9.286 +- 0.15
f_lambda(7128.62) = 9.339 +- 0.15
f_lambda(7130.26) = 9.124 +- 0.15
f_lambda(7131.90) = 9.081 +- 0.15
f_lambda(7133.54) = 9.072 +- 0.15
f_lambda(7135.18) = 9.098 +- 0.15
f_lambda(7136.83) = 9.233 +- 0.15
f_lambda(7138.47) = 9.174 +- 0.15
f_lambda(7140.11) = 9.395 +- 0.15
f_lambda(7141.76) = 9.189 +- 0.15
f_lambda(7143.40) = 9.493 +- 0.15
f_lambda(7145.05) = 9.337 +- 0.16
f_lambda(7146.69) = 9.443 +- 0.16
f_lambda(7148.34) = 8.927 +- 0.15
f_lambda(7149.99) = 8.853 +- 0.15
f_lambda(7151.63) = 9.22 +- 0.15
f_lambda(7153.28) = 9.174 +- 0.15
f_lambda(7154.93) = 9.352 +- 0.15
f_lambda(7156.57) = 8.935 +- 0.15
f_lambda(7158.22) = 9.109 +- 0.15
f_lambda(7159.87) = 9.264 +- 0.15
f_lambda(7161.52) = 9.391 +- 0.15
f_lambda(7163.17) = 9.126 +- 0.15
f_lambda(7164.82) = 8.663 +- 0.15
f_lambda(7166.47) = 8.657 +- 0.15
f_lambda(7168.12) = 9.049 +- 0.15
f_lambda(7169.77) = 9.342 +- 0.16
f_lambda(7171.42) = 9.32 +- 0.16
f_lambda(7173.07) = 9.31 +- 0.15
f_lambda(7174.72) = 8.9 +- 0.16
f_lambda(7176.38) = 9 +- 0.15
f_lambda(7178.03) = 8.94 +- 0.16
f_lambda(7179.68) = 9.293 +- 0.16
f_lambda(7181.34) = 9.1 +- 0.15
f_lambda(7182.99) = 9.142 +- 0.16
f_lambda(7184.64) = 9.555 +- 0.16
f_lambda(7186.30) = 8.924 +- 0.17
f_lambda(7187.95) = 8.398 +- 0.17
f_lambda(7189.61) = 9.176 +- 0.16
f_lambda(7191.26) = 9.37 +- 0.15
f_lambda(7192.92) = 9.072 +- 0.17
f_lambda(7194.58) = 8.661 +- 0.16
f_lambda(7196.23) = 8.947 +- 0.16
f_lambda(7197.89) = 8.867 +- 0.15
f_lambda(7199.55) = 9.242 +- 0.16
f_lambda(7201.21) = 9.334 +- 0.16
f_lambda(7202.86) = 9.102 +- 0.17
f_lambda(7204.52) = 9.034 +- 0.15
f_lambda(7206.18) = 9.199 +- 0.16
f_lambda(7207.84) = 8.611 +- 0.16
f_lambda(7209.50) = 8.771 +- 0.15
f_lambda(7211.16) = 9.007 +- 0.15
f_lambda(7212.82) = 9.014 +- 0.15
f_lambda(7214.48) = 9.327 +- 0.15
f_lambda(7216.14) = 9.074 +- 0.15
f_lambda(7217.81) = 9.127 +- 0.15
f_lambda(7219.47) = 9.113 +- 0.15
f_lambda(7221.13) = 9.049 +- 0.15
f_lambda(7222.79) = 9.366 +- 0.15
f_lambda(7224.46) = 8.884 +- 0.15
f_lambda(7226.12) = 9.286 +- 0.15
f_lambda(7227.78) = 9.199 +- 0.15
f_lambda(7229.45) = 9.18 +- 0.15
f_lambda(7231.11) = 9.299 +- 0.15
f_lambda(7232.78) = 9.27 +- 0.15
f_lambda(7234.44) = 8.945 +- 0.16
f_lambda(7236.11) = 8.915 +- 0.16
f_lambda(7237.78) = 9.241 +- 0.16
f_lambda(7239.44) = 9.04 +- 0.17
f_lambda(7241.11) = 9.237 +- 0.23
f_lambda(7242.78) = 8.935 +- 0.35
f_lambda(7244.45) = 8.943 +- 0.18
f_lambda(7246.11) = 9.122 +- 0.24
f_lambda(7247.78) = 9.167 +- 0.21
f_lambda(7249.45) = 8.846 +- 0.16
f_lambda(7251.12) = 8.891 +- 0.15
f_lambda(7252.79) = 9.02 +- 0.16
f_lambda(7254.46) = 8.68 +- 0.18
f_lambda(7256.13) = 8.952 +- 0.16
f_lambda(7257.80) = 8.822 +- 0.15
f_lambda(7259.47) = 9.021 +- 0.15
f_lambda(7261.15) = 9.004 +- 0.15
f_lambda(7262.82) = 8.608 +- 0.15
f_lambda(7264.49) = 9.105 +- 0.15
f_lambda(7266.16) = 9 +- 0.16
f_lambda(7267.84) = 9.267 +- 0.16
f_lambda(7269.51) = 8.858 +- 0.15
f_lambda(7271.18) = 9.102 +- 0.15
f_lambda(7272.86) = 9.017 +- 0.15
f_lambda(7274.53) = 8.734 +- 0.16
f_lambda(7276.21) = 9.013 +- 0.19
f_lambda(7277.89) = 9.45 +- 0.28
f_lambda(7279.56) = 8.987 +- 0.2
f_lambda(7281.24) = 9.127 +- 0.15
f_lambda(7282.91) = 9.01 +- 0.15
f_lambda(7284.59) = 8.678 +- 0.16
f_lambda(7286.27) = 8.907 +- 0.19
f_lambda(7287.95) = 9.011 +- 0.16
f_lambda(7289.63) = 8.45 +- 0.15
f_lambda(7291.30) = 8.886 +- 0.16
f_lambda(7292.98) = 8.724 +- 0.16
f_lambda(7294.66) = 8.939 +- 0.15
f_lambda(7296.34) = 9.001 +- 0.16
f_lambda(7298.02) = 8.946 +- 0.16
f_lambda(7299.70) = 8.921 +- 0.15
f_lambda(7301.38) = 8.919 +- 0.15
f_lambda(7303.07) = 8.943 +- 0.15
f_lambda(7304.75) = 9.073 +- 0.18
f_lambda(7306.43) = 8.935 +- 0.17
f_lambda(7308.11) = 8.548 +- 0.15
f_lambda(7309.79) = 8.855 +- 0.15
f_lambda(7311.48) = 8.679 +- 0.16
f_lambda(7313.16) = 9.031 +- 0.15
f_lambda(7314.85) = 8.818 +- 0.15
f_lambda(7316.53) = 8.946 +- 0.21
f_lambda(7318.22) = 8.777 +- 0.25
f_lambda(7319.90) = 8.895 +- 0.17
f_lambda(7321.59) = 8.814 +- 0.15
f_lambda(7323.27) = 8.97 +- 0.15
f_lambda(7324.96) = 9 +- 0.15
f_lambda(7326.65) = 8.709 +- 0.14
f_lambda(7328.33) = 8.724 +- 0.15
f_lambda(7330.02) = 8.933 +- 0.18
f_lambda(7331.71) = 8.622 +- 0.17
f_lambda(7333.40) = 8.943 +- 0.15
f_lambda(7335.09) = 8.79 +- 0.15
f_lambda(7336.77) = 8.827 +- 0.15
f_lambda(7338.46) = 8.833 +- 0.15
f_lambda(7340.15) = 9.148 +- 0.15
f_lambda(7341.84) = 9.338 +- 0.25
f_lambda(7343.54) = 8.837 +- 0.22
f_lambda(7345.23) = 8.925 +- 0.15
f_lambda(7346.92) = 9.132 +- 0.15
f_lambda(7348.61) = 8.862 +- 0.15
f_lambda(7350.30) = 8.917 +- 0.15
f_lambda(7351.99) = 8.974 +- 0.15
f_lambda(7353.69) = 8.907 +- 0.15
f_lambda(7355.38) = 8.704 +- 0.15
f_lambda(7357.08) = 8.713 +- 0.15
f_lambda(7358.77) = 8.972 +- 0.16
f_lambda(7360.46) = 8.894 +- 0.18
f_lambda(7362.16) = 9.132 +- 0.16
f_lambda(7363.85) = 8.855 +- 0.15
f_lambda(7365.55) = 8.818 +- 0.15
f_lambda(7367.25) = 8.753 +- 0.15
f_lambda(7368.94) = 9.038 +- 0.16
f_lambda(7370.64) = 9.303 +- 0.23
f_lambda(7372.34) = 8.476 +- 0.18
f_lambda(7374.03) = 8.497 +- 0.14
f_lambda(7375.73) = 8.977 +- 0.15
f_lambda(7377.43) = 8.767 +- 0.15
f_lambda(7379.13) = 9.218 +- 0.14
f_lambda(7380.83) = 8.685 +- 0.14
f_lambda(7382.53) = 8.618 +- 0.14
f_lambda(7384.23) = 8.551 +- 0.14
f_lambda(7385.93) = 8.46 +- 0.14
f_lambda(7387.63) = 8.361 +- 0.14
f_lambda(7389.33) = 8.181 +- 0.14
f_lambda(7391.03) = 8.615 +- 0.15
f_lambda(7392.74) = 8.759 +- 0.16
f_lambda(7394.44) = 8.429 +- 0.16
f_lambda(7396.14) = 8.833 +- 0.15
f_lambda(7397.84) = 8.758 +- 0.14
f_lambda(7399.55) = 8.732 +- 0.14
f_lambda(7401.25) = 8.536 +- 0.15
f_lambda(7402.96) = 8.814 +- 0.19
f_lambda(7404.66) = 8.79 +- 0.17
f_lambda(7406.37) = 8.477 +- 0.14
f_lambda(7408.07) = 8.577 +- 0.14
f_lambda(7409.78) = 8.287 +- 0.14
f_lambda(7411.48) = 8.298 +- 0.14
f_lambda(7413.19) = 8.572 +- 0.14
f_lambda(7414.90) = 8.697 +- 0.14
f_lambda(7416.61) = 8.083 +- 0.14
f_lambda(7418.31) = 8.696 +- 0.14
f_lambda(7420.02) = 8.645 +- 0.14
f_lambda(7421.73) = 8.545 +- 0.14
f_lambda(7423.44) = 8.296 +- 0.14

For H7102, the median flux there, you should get 9.32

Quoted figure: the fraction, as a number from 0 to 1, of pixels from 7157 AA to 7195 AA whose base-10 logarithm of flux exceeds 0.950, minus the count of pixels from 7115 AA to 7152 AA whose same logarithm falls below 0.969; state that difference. -15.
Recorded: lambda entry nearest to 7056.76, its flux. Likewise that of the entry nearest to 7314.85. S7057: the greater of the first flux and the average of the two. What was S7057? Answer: 9.55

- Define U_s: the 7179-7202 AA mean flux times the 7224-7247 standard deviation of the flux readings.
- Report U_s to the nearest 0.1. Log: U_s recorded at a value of 1.4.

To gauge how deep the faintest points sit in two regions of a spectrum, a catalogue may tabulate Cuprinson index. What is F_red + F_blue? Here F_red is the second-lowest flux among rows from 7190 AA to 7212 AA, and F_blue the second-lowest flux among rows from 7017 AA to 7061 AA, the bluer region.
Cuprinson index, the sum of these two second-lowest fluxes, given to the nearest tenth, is 17.9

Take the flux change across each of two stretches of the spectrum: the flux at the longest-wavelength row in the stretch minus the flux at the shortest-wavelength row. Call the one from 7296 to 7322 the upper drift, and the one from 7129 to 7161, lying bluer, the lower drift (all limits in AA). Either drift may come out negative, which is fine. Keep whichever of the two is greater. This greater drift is 0.14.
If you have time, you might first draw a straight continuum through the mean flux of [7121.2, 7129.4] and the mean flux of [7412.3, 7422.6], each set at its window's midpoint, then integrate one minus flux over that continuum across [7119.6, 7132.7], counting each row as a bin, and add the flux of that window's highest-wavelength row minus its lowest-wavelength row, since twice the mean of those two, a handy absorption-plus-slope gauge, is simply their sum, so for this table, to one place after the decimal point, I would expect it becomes 0.0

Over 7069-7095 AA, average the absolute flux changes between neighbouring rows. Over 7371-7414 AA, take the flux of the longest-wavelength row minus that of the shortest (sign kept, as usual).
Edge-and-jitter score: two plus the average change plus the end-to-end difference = 2.3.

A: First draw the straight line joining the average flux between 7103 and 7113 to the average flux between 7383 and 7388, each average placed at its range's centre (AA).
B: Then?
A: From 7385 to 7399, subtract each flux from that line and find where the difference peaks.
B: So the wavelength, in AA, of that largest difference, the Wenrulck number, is 7389.33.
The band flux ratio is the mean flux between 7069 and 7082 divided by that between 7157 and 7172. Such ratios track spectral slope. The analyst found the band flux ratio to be 1.05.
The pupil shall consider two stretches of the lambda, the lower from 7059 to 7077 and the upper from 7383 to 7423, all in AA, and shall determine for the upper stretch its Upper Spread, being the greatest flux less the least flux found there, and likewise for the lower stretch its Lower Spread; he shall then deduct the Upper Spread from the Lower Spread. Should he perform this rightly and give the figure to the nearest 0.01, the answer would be -0.35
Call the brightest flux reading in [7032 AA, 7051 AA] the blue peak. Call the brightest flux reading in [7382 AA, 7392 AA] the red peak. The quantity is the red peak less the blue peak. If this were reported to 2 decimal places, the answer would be -1.07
